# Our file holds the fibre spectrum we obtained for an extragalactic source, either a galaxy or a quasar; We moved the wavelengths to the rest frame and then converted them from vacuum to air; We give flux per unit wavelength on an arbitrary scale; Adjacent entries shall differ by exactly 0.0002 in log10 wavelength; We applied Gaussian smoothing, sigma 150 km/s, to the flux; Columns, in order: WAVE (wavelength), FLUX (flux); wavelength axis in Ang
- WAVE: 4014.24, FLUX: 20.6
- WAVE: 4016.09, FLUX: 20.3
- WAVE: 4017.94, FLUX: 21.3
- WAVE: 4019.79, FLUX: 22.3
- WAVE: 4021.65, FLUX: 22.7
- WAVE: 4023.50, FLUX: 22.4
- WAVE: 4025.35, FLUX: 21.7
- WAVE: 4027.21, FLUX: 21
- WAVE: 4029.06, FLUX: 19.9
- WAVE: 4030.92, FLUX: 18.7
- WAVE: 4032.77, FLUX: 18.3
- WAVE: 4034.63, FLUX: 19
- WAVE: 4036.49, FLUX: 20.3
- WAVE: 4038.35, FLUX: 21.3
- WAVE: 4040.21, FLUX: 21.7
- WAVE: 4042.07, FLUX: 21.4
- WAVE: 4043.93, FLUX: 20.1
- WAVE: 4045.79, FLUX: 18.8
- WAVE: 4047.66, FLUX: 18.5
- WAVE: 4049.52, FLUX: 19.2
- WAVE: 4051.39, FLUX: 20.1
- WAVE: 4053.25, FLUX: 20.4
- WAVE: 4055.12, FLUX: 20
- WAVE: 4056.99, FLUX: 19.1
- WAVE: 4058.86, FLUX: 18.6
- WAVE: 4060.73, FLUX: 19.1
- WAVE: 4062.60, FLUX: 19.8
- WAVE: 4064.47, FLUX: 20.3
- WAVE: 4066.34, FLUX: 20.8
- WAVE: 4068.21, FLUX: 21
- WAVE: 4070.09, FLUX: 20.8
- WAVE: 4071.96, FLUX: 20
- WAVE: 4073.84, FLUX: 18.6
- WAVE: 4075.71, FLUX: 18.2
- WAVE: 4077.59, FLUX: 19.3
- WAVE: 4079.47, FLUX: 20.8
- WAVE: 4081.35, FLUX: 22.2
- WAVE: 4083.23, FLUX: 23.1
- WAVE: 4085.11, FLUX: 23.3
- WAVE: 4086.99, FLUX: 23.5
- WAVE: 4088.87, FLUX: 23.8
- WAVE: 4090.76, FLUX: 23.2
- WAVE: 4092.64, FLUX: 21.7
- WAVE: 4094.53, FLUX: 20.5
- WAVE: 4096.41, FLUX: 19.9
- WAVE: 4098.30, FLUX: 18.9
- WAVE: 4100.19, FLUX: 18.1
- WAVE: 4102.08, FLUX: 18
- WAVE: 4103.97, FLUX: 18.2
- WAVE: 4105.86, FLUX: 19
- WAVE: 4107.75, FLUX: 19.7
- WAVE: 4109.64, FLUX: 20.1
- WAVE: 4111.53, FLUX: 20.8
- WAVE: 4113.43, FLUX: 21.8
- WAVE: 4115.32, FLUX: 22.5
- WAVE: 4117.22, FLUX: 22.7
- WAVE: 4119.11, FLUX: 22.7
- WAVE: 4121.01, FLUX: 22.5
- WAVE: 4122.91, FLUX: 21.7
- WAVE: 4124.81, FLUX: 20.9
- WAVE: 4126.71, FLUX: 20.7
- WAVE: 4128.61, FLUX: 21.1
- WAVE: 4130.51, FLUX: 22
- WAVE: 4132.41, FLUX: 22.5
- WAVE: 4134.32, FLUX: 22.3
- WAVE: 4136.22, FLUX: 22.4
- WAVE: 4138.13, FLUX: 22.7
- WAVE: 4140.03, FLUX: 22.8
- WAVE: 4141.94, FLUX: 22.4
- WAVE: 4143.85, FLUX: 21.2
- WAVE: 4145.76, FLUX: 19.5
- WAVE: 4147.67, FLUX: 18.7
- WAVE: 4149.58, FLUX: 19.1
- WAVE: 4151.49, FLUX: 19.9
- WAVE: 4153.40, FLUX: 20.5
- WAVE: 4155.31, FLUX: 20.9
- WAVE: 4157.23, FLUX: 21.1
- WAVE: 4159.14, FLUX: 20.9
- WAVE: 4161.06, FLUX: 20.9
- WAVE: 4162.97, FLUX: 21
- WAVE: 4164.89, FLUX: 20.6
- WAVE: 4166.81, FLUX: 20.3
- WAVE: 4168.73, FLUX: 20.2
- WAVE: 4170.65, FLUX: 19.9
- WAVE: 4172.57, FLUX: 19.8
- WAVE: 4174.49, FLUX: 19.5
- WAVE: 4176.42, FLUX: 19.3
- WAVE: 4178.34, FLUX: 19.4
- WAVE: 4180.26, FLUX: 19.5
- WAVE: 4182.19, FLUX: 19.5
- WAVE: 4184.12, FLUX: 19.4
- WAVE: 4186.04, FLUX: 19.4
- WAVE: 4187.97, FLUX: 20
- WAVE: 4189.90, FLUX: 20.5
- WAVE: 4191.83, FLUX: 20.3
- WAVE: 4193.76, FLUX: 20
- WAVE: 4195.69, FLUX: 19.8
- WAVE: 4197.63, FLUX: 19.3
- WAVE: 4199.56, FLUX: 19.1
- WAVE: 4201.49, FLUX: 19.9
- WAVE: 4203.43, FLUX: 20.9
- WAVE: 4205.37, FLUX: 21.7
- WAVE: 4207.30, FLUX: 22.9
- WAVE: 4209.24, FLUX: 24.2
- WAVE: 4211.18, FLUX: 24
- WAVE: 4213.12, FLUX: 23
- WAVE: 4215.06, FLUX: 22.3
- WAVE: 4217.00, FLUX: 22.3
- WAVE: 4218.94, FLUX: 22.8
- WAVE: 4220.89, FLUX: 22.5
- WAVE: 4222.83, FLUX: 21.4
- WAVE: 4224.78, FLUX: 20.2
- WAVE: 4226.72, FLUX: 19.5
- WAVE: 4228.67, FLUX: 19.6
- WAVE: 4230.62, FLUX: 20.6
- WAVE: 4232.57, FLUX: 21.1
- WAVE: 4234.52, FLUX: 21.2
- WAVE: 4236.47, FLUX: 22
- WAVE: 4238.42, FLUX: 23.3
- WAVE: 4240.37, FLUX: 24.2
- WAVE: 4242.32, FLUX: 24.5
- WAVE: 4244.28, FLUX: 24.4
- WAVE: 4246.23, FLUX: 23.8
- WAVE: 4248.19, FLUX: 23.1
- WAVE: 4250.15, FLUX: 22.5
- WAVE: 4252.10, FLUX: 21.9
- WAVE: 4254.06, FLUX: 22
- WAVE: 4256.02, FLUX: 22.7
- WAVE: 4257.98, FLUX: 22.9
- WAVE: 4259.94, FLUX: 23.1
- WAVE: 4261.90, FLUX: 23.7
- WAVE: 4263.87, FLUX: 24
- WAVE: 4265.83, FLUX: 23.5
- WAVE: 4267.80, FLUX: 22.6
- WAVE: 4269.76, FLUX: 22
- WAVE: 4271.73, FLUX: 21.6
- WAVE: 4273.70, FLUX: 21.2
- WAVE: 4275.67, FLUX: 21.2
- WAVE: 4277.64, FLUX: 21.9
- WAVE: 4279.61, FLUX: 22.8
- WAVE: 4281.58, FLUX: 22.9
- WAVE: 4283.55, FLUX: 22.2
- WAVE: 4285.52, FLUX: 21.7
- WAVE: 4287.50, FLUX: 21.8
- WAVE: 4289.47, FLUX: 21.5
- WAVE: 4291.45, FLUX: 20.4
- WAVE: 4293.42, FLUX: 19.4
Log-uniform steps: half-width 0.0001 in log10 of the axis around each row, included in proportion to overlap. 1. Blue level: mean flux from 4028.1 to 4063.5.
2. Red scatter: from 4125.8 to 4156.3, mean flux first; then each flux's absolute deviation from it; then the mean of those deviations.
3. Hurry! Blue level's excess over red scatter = 18.6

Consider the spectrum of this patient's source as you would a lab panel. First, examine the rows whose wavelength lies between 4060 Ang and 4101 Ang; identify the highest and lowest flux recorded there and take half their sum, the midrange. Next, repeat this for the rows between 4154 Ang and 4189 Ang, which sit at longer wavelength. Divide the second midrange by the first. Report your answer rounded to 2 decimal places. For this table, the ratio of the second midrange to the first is 0.96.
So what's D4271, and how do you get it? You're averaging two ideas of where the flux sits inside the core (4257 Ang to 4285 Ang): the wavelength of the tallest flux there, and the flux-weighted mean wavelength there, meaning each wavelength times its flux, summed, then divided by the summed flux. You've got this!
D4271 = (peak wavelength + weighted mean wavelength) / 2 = 4267.2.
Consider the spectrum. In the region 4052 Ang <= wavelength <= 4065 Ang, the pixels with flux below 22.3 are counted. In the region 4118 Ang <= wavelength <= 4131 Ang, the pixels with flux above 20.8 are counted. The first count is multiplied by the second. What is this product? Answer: 42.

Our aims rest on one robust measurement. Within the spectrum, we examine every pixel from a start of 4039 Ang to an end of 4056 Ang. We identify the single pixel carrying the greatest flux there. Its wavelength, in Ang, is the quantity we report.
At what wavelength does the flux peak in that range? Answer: 4040.21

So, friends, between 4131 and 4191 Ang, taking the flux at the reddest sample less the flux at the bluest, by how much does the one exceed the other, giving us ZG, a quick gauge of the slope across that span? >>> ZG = -2.0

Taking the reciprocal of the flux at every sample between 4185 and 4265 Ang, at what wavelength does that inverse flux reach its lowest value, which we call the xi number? 4242.32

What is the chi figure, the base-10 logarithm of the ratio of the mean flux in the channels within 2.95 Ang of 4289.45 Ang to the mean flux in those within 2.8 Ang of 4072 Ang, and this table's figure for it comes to 0.030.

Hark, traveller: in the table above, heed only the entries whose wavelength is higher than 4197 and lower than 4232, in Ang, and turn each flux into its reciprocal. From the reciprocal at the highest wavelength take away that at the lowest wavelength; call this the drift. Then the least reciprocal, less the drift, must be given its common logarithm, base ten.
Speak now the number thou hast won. -1.35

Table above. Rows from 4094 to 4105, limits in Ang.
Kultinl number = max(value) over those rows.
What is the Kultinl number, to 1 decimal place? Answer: 20.5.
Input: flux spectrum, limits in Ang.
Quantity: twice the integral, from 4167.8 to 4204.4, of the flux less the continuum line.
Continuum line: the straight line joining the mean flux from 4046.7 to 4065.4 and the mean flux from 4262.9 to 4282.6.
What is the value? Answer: -106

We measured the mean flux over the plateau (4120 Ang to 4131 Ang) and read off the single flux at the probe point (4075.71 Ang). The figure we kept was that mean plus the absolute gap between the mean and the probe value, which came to 25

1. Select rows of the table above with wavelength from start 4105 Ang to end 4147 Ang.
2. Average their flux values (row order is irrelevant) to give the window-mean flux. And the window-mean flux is 21.5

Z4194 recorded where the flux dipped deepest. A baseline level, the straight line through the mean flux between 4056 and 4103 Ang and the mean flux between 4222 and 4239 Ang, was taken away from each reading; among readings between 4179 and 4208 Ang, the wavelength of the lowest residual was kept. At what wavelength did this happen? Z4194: 4199.56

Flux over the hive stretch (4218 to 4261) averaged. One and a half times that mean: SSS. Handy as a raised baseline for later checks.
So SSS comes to 33.4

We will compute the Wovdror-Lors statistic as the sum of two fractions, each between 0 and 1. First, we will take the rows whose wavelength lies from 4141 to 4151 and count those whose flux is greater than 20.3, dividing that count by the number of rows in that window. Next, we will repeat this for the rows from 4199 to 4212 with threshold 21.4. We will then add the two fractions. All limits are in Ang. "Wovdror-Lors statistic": 0.97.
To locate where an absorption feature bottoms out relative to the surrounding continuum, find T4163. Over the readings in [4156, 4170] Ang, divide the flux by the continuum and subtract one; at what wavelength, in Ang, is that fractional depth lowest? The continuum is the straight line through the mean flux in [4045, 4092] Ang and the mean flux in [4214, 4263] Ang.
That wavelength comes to 4168.73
